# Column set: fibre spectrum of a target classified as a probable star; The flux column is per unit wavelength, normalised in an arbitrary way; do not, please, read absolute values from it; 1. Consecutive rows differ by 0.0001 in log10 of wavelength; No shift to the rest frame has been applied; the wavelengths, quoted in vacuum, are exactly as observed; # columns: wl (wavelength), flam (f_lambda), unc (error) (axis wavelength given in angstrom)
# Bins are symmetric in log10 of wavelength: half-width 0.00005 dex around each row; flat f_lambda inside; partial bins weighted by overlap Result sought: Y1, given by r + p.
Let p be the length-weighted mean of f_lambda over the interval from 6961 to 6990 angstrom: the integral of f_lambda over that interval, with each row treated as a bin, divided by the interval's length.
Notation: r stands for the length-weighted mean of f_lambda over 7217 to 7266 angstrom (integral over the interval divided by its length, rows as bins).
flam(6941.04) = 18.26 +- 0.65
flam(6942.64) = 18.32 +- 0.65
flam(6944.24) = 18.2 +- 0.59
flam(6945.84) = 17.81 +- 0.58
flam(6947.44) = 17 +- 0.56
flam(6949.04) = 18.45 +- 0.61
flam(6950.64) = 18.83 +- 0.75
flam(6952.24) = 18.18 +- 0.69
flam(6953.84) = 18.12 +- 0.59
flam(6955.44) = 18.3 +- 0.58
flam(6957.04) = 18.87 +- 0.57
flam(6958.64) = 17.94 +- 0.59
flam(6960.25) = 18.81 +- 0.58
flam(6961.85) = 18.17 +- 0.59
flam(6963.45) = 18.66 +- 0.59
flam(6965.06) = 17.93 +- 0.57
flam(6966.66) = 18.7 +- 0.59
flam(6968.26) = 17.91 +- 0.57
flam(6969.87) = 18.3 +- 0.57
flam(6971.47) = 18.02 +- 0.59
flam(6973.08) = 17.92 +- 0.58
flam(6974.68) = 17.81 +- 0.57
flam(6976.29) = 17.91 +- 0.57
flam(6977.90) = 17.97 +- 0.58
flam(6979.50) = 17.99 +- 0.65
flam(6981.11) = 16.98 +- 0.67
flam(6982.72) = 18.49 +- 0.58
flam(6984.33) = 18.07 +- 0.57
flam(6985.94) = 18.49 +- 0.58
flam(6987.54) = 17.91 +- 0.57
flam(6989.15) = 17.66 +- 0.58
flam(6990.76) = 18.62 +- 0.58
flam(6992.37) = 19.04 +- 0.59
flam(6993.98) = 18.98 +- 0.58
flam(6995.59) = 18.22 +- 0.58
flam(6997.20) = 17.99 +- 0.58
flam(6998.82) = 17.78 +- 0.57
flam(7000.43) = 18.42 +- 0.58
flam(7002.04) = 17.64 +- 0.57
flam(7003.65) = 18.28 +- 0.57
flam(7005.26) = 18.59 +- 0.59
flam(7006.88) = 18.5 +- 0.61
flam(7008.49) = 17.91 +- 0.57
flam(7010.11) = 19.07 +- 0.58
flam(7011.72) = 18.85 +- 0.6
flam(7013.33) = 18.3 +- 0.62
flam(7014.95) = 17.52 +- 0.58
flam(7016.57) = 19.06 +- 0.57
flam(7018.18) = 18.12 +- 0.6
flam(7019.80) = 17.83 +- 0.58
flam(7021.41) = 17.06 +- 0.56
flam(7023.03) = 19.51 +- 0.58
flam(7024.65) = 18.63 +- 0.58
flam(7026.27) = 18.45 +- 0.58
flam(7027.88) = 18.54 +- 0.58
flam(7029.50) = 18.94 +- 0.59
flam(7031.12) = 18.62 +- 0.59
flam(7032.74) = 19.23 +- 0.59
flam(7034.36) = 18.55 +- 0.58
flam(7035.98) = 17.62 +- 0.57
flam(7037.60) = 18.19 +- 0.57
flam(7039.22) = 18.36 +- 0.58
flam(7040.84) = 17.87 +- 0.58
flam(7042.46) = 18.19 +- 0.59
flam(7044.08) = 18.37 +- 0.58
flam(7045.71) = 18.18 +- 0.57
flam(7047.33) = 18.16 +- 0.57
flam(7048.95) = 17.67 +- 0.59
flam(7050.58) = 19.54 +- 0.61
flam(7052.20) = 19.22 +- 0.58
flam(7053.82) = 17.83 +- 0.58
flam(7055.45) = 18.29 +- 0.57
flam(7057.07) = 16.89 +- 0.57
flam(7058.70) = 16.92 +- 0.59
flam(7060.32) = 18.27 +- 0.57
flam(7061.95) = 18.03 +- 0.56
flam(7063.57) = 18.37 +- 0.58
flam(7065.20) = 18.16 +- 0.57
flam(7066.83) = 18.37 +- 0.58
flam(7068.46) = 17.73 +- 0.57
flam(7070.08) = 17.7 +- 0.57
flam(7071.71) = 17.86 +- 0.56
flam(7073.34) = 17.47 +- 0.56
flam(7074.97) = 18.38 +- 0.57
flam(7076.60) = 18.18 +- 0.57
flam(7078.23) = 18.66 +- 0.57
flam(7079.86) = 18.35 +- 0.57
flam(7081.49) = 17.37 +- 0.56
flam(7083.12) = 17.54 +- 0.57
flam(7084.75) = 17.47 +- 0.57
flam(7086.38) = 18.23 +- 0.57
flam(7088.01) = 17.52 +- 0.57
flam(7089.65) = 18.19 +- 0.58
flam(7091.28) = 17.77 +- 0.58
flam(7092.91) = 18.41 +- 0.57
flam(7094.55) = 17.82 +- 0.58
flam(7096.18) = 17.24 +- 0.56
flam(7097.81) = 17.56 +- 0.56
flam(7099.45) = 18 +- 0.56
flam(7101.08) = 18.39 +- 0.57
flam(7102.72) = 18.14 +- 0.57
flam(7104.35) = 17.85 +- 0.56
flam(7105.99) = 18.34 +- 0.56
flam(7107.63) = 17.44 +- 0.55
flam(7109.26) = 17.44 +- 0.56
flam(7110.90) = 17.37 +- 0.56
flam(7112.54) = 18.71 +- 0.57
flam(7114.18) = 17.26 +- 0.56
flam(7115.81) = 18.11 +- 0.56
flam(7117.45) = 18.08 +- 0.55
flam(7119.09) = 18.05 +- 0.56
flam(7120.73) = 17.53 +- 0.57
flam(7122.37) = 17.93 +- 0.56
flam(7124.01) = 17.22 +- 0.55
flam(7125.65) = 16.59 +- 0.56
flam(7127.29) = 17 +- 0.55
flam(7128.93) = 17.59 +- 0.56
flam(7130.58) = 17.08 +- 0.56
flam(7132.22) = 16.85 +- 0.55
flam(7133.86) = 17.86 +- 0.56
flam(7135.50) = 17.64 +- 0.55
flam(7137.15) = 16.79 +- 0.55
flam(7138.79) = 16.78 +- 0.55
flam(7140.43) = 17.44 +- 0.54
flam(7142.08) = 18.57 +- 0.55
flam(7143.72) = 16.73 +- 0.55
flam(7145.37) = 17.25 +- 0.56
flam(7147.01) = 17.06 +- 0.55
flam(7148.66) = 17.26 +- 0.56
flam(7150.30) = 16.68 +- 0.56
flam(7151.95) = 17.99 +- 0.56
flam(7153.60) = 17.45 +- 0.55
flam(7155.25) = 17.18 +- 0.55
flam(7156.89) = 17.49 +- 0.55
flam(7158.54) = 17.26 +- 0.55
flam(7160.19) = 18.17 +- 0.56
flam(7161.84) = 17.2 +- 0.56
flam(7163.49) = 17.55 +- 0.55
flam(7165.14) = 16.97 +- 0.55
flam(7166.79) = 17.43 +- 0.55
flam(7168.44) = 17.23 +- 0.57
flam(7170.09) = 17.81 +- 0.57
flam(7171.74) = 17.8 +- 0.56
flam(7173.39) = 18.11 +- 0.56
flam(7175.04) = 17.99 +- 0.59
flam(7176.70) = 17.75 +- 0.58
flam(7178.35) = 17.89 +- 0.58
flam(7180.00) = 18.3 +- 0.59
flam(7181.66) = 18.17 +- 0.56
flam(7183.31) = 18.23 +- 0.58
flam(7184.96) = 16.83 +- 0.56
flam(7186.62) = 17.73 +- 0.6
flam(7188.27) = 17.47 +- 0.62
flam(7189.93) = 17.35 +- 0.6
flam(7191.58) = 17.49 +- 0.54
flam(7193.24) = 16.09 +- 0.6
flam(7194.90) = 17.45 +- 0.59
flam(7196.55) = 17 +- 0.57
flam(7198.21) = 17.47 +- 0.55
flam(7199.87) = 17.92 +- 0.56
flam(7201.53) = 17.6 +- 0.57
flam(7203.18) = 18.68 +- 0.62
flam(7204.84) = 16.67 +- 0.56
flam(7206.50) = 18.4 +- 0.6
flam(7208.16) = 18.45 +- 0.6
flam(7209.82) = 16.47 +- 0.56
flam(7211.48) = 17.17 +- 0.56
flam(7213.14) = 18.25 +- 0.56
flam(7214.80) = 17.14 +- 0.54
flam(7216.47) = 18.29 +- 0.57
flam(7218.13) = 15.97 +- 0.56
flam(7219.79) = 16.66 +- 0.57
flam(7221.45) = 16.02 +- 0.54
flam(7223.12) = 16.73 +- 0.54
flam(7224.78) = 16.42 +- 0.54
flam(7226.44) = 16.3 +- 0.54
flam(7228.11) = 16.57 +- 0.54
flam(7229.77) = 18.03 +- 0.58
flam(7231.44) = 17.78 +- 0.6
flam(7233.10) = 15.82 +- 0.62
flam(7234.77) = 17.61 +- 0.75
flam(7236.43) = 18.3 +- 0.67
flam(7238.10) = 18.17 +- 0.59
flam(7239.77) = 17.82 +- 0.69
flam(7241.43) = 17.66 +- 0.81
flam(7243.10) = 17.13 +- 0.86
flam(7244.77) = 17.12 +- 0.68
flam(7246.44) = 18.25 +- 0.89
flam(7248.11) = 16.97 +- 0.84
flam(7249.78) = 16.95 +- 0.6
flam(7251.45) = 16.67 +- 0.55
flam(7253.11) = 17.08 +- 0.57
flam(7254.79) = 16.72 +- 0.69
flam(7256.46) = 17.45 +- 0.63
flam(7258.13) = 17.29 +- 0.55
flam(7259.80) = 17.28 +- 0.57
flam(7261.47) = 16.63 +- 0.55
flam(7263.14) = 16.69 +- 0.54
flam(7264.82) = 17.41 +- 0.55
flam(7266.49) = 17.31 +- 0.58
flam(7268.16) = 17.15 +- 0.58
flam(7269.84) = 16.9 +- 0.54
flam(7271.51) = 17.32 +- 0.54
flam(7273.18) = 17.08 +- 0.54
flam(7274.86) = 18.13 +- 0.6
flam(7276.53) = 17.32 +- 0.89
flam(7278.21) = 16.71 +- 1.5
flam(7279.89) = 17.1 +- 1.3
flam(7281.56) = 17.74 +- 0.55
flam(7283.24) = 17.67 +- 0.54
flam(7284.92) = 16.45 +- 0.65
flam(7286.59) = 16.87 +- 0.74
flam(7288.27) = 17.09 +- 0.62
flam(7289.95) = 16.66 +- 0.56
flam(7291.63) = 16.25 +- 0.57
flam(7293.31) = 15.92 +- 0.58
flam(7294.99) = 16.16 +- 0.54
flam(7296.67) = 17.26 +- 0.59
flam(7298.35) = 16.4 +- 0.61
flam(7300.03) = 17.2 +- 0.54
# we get 35.2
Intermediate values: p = 18.1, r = 17.1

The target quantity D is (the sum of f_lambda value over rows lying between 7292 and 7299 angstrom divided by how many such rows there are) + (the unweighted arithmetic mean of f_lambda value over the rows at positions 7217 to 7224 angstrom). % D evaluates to 32.8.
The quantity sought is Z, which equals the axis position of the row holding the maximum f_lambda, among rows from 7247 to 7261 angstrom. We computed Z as 7256.46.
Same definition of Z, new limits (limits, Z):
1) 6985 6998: 6992.37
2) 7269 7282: 7274.86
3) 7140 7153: 7142.08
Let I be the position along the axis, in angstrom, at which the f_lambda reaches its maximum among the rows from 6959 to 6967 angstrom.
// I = 6960.25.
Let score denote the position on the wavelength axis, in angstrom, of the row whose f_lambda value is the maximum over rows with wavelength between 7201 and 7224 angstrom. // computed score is 7203.18 angstrom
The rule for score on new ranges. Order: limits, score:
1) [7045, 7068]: 7050.58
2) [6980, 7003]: 6992.37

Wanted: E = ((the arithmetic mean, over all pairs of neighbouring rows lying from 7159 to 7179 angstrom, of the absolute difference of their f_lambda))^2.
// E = 0.13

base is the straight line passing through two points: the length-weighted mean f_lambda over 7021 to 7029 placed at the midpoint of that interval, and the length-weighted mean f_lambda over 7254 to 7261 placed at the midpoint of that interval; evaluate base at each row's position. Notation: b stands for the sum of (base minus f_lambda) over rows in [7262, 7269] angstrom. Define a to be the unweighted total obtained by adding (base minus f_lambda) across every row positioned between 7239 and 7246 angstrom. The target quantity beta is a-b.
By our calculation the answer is -1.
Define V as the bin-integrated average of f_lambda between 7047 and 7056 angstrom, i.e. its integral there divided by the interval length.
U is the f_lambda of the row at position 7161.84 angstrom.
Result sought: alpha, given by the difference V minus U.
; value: 1.3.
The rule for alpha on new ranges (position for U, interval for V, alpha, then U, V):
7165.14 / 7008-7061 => 1.3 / 16.97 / 18.3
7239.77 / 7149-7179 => -0.3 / 17.82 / 17.5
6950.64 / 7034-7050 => -0.7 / 18.83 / 18.1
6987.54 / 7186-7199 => -0.7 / 17.91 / 17.3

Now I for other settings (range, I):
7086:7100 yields 7092.91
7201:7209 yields 7203.18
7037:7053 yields 7050.58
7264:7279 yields 7274.86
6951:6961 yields 6957.04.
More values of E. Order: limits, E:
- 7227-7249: 0.66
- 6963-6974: 0.26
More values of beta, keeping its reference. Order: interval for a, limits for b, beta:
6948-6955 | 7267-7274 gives 2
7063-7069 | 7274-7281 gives 2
